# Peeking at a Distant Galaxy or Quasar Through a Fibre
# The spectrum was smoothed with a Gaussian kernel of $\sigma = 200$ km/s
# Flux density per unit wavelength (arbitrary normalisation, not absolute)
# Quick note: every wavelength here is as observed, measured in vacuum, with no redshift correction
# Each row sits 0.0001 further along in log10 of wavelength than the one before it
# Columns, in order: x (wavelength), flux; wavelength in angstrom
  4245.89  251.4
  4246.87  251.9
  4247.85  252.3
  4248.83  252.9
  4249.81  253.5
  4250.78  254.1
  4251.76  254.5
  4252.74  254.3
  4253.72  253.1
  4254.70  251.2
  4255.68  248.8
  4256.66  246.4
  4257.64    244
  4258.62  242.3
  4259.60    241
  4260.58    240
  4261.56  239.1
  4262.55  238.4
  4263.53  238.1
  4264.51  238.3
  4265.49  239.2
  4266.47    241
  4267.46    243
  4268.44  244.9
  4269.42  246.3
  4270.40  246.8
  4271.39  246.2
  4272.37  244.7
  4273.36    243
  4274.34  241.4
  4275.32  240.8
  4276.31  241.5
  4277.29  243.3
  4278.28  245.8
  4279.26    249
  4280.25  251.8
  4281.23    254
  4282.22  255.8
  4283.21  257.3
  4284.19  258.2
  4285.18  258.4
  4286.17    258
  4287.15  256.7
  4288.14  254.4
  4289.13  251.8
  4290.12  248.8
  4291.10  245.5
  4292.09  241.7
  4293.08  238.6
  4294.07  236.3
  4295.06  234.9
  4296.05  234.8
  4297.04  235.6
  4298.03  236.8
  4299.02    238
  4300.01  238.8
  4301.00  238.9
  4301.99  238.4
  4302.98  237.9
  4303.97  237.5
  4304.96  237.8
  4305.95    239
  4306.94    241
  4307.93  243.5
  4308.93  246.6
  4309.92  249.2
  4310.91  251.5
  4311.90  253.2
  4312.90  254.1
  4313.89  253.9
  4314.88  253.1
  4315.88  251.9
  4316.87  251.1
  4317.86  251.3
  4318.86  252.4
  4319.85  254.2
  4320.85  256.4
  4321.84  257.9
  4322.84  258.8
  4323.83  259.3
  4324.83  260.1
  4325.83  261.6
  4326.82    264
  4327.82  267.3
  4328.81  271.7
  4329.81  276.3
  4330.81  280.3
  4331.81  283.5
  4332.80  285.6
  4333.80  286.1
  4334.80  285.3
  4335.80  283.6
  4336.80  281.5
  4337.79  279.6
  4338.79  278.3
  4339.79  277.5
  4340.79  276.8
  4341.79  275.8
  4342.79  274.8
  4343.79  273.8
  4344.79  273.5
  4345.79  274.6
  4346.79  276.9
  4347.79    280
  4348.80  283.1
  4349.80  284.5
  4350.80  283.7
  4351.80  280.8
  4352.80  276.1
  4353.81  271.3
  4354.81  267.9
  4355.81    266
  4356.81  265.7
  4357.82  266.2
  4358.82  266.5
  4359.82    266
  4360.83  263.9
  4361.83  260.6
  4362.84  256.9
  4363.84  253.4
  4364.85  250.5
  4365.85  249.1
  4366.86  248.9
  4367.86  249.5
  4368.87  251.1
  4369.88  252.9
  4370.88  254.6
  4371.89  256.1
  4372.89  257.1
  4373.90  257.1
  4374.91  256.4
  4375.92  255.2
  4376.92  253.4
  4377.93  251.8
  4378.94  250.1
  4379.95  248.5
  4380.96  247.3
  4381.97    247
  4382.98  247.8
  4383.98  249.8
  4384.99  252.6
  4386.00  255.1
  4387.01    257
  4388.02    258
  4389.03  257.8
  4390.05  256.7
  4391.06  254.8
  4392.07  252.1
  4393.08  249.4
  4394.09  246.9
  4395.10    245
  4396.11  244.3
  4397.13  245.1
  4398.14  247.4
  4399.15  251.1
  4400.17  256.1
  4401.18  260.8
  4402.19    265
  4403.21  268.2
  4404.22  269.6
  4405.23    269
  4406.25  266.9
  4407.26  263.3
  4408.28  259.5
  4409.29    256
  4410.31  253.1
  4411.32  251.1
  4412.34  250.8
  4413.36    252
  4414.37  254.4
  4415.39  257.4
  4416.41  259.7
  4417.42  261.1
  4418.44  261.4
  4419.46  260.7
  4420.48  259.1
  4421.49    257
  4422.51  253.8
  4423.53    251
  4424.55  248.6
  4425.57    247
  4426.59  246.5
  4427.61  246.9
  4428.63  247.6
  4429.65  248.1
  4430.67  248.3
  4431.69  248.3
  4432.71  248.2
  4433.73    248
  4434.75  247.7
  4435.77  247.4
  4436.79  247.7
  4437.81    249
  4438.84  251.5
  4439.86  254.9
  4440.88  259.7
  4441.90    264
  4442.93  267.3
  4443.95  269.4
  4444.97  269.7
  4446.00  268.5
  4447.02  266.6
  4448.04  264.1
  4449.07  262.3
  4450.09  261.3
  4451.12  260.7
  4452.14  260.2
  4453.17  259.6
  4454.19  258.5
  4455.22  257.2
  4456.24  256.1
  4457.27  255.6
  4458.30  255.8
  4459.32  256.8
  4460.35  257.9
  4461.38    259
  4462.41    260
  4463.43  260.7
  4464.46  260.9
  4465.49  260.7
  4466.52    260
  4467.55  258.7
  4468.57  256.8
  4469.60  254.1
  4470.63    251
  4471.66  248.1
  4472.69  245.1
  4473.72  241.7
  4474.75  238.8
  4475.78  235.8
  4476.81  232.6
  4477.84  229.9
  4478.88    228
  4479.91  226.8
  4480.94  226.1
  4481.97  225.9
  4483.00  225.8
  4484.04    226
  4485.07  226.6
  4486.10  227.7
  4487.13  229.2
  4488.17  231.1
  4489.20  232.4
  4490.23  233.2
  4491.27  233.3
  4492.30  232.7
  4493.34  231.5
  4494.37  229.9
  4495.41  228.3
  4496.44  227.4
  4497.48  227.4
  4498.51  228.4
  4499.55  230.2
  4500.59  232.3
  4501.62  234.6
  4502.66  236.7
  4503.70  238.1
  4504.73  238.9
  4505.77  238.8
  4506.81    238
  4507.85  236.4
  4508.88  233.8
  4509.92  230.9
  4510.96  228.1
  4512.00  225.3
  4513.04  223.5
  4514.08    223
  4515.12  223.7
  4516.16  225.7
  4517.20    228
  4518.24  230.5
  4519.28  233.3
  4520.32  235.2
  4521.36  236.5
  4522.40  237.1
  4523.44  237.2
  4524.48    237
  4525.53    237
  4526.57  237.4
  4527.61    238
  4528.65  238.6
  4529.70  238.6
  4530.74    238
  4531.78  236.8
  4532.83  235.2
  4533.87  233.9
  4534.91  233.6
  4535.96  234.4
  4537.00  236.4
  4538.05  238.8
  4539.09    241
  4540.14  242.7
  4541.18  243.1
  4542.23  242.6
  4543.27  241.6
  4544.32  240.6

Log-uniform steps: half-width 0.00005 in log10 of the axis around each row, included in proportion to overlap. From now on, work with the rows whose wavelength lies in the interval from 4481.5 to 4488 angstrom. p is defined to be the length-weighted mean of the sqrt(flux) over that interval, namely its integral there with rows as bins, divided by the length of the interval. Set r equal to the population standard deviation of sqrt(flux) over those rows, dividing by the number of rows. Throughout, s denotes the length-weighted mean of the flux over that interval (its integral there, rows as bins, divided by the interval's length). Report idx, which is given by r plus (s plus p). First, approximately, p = 15.1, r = 0.04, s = 227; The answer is 242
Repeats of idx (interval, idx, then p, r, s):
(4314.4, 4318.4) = 267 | 15.9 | 0.02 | 252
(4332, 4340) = 300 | 16.8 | 0.10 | 283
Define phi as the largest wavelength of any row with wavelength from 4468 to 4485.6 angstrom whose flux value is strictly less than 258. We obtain 4485.07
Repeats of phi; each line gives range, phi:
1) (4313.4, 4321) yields 4320.85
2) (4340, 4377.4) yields 4376.92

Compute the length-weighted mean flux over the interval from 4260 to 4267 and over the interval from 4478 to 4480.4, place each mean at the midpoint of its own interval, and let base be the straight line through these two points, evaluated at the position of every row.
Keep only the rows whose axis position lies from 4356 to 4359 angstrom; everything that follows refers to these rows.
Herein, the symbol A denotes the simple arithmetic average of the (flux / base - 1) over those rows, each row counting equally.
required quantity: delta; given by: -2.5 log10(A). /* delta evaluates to 2.1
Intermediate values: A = 0.14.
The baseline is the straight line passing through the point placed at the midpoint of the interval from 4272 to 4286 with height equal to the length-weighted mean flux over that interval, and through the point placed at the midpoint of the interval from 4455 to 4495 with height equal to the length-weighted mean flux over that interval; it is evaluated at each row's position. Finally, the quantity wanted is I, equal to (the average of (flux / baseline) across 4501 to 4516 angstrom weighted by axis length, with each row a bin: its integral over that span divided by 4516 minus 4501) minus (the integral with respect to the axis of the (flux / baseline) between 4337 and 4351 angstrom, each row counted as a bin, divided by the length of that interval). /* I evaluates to -0.165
